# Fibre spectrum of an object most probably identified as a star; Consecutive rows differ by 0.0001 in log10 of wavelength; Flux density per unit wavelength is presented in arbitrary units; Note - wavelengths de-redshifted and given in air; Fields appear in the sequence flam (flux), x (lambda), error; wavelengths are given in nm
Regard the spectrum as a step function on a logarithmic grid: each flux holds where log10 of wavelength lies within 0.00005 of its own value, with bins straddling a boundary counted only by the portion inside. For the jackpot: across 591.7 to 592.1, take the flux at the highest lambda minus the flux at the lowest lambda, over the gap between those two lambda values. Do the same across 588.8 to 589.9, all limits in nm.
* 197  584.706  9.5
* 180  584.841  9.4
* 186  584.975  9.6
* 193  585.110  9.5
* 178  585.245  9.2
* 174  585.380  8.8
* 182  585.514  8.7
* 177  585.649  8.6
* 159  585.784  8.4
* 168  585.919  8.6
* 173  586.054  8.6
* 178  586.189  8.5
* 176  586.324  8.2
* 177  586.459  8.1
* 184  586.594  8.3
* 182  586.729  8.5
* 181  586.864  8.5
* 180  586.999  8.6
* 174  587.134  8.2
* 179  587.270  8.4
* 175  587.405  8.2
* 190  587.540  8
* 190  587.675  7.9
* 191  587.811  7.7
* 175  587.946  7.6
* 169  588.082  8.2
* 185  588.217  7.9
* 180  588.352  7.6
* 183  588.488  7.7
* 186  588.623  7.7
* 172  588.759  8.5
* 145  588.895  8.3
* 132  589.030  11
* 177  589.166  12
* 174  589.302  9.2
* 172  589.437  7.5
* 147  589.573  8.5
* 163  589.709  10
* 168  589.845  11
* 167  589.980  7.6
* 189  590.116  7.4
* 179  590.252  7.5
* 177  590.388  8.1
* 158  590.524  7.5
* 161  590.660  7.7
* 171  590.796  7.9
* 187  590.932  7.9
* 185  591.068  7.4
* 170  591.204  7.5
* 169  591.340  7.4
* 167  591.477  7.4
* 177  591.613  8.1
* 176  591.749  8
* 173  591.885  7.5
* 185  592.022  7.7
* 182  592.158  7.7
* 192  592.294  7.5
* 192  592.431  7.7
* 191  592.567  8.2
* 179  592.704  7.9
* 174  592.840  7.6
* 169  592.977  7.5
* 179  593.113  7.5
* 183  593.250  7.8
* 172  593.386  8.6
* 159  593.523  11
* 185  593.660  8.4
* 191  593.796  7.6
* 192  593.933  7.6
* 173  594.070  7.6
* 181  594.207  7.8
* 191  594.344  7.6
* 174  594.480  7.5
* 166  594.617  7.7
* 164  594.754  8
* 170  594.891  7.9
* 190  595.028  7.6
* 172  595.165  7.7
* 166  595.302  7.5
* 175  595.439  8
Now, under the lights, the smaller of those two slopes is 24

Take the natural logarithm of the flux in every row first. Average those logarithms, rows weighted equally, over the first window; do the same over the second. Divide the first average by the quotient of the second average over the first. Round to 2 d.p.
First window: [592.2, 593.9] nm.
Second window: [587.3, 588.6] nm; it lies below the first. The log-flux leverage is 5.19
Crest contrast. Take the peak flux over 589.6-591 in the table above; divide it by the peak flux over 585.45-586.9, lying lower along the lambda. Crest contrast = 1.03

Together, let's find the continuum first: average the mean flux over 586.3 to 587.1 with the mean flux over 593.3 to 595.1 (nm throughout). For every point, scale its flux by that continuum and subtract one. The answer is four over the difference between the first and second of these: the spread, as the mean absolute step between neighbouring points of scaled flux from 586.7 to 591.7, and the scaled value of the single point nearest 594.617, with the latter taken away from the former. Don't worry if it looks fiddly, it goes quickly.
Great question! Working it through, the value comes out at 32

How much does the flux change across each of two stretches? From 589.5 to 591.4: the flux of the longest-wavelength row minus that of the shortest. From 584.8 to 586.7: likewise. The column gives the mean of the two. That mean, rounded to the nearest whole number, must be 13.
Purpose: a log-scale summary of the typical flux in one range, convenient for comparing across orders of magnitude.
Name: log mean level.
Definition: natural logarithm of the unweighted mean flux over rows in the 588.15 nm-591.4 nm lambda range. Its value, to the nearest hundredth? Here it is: 5.14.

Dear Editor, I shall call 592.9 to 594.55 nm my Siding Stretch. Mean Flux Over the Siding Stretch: 179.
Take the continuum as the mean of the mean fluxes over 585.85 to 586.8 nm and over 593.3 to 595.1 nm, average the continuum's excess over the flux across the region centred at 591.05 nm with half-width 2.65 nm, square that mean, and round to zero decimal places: 14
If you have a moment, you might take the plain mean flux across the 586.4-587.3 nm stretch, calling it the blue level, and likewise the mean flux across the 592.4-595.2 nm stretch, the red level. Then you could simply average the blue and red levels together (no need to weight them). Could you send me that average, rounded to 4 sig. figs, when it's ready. 179.0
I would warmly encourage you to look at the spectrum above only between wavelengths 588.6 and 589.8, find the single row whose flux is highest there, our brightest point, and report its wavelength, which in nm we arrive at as 588.623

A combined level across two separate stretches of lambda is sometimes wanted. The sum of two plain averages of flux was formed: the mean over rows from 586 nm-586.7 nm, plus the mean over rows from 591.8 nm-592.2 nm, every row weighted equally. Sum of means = 358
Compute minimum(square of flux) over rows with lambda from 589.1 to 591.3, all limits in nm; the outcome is 21609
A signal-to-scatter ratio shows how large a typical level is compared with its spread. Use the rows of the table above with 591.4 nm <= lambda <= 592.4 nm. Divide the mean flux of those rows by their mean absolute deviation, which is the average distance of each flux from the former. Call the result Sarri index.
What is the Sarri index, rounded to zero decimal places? 28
